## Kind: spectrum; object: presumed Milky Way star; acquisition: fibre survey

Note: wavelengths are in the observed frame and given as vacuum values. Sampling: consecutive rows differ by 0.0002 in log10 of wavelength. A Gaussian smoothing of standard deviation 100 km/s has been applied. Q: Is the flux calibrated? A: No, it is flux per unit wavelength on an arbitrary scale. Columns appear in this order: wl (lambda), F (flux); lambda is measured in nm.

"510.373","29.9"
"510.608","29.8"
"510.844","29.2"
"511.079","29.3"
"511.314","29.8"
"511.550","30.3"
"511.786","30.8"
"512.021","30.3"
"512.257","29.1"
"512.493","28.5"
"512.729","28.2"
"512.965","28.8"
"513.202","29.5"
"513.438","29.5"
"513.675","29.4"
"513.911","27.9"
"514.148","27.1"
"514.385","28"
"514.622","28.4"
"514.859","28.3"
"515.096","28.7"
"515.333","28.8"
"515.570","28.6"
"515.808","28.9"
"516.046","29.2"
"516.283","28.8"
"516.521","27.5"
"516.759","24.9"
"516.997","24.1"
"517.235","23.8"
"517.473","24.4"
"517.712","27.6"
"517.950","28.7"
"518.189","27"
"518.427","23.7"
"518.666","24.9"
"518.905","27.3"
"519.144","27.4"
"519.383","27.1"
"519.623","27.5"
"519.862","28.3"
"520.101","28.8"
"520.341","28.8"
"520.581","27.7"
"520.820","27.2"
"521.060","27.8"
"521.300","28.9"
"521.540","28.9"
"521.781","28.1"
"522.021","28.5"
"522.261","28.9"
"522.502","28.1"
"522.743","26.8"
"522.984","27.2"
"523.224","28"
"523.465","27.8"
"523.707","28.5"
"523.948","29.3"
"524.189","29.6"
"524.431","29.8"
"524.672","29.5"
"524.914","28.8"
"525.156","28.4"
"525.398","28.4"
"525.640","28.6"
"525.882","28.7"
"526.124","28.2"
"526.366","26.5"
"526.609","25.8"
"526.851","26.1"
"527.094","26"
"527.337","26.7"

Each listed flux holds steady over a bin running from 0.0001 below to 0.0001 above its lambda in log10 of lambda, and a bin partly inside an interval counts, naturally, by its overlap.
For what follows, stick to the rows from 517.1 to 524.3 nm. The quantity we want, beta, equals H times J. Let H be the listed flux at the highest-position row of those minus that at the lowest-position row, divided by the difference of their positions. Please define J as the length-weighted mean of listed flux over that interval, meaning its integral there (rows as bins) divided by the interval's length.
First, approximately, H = 0.8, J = 27.5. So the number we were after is 23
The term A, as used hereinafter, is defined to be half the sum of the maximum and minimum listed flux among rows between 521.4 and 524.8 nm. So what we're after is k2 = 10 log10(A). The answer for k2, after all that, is 14.5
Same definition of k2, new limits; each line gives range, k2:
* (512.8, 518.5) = 14.2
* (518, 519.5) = 14.1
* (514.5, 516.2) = 14.6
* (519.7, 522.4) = 14.5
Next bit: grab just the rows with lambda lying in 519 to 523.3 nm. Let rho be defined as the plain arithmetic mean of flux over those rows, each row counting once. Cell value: 28.00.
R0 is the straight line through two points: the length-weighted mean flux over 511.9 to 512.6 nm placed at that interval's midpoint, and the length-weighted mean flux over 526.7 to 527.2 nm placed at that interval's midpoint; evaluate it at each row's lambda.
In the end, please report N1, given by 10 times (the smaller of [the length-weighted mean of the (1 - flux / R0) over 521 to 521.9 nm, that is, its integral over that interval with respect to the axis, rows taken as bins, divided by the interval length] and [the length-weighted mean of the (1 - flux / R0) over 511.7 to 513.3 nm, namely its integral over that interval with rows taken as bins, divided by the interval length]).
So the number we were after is -0.43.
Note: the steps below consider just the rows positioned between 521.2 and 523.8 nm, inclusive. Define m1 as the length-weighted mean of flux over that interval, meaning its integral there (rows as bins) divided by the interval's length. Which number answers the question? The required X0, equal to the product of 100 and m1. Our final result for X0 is 2814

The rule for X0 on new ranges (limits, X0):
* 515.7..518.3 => 2680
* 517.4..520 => 2678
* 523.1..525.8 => 2879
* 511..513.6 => 2946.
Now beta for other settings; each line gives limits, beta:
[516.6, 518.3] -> 38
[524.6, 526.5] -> -50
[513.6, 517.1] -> -45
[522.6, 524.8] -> 40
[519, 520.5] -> 33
